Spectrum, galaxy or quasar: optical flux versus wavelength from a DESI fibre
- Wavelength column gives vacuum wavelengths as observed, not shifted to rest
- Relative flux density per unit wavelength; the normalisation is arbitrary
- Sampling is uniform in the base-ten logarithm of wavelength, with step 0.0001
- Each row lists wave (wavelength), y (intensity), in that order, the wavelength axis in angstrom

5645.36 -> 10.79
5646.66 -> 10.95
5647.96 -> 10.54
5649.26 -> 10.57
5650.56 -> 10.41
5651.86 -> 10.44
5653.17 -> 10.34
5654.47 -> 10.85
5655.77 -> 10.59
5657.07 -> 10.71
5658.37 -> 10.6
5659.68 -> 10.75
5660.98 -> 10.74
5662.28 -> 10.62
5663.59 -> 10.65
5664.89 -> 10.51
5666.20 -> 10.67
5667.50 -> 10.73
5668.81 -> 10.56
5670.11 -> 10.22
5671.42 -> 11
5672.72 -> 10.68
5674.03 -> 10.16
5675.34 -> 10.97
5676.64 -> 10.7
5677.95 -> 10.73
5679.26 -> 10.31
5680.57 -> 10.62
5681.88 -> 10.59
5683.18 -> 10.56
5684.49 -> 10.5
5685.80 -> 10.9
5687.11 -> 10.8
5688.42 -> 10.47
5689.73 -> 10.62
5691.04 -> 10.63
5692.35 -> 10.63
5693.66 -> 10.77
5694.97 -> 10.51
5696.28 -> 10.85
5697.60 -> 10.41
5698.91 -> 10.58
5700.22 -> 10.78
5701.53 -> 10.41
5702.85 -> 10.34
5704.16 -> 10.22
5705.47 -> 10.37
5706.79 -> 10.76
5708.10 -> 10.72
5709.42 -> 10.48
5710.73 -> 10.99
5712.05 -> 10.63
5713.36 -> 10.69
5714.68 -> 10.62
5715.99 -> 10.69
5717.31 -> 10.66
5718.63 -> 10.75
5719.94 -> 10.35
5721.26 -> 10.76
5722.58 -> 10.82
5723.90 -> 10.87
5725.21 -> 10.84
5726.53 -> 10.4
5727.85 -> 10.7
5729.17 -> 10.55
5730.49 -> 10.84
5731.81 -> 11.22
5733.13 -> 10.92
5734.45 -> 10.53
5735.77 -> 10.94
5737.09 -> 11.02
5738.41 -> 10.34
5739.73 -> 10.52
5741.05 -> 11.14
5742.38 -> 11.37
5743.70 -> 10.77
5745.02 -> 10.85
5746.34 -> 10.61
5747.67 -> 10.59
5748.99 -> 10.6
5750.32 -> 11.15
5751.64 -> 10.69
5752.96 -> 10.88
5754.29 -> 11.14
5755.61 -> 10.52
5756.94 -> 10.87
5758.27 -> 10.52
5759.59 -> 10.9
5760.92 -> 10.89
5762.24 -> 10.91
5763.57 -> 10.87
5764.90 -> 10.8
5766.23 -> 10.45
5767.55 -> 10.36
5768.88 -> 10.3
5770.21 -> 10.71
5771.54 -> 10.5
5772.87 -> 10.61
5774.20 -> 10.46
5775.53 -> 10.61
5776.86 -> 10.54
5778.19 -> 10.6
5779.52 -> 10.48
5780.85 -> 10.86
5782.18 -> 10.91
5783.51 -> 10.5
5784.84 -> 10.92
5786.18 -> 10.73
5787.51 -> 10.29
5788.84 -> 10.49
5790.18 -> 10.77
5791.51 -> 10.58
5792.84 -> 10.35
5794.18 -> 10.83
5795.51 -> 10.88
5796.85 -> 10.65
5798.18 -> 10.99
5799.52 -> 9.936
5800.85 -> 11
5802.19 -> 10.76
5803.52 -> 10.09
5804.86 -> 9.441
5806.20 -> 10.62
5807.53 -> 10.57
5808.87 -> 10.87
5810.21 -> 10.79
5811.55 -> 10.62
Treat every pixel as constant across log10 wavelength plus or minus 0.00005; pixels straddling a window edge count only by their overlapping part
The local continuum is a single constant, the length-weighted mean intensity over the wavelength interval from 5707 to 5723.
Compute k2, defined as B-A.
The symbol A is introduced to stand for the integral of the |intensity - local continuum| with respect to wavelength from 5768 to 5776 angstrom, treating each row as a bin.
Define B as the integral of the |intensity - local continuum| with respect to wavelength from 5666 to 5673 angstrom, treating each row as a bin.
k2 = -0.1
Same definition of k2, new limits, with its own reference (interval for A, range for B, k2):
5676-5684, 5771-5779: 0.1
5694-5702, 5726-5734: 0.4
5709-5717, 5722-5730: 0.4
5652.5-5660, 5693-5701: 0.2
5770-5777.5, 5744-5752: 0.3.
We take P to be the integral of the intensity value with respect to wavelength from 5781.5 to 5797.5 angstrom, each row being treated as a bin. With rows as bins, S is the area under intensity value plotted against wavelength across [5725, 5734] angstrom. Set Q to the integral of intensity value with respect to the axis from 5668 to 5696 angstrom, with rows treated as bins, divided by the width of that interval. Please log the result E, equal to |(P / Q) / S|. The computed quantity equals 0.17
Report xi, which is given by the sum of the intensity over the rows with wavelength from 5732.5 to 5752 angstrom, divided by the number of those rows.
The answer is 10.80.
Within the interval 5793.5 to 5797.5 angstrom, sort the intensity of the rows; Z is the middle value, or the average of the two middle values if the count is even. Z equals 10.8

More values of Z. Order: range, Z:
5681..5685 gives 10.6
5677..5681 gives 10.6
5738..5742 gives 10.5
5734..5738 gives 10.9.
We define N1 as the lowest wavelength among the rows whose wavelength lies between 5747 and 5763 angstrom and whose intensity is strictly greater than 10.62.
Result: 5750.32 angstrom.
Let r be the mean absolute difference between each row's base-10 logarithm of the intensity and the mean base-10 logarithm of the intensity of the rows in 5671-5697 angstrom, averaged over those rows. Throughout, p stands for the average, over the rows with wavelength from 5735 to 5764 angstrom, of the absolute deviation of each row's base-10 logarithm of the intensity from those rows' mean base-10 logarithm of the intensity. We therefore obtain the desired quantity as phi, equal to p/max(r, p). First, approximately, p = 0.0082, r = 0.0063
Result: 1.0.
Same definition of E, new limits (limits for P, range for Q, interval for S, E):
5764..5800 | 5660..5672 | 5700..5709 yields 0.38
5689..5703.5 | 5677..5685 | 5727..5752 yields 0.05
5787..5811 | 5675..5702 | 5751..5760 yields 0.25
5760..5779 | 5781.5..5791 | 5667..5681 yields 0.13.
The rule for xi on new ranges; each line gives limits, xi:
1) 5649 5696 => 10.61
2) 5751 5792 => 10.67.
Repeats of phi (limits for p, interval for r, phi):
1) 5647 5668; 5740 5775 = 0.5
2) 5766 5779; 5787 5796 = 0.5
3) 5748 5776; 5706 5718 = 1.0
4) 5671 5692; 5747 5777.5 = 0.8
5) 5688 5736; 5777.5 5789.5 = 0.9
